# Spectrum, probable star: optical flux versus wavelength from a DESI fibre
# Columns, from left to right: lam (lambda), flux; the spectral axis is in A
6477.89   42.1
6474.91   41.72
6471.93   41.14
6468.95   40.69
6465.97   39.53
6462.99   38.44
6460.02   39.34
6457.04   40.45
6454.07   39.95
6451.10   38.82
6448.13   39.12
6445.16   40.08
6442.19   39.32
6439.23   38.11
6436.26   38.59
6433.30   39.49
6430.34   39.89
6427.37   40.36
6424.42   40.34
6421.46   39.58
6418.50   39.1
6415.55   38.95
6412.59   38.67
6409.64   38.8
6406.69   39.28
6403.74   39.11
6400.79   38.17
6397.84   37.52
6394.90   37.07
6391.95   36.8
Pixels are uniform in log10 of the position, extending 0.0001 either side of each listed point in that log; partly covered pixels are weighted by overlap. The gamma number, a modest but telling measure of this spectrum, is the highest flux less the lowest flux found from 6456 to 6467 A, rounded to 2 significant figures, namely 2.0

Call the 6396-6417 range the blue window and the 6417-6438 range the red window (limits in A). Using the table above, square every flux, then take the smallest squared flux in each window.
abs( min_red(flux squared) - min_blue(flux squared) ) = 81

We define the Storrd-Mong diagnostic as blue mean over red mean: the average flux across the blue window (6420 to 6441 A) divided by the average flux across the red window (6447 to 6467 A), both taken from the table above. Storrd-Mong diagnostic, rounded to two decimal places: 1.00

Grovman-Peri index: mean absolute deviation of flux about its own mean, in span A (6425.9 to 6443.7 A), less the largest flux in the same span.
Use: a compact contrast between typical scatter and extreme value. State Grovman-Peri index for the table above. -39.7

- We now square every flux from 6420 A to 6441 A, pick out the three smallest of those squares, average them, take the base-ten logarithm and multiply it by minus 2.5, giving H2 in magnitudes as -7.94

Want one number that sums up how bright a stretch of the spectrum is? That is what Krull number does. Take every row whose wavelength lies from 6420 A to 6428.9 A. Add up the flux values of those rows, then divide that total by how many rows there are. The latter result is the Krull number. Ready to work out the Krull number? 40.1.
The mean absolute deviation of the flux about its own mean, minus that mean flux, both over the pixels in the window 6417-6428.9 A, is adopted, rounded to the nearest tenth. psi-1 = -39.3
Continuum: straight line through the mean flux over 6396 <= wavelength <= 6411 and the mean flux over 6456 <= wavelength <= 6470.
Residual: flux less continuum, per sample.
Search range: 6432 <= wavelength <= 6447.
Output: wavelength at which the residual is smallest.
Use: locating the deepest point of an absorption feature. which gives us 6439.23 A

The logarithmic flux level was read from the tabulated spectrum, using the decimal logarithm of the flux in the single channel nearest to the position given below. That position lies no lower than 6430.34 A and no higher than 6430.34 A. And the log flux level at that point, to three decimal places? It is 1.601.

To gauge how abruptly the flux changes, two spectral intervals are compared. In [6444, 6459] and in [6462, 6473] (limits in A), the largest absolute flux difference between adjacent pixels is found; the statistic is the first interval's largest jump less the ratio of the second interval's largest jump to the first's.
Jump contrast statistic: 0.10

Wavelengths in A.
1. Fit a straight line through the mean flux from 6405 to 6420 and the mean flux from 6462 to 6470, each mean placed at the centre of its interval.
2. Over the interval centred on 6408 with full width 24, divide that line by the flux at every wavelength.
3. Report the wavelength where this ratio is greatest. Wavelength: 6397.84 A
